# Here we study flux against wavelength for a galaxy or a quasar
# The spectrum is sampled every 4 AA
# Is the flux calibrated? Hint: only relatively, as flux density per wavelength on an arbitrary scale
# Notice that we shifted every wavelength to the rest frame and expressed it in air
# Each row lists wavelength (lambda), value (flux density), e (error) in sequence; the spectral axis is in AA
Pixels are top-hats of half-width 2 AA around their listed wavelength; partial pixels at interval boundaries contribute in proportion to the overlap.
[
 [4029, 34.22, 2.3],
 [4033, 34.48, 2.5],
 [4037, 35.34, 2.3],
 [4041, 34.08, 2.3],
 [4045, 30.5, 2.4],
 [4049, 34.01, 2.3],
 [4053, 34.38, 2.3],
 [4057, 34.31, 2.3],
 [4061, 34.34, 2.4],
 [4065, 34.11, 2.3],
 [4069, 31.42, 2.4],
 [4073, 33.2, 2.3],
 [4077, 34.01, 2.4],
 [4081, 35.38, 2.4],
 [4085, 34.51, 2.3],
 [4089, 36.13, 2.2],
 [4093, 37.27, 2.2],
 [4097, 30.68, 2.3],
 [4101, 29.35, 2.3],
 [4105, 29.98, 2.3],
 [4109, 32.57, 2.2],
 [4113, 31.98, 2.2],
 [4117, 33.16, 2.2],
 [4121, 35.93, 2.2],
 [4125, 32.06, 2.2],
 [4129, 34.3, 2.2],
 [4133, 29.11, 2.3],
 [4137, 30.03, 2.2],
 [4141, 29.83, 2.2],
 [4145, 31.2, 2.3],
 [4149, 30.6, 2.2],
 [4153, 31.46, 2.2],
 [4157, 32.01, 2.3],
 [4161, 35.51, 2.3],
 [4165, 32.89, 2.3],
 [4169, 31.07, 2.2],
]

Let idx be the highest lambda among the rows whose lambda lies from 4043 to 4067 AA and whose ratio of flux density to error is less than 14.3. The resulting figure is 4045 AA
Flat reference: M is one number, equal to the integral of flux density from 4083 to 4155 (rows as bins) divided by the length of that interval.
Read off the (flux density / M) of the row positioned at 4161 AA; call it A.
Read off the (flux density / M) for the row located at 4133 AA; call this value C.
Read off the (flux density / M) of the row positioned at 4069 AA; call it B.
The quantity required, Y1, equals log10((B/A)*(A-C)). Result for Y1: -0.8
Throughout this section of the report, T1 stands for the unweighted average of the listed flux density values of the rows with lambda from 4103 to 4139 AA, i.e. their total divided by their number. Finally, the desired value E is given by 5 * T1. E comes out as 161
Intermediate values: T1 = 32.1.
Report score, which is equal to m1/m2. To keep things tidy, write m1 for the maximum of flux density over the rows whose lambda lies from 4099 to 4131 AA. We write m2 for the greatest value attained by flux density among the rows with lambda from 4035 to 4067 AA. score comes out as 1.02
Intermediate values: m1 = 35.93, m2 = 35.34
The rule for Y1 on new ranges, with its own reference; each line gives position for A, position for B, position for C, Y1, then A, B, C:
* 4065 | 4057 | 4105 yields -0.9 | 1.06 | 1.06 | 0.93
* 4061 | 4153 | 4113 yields -1.2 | 1.07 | 0.98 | 0.99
